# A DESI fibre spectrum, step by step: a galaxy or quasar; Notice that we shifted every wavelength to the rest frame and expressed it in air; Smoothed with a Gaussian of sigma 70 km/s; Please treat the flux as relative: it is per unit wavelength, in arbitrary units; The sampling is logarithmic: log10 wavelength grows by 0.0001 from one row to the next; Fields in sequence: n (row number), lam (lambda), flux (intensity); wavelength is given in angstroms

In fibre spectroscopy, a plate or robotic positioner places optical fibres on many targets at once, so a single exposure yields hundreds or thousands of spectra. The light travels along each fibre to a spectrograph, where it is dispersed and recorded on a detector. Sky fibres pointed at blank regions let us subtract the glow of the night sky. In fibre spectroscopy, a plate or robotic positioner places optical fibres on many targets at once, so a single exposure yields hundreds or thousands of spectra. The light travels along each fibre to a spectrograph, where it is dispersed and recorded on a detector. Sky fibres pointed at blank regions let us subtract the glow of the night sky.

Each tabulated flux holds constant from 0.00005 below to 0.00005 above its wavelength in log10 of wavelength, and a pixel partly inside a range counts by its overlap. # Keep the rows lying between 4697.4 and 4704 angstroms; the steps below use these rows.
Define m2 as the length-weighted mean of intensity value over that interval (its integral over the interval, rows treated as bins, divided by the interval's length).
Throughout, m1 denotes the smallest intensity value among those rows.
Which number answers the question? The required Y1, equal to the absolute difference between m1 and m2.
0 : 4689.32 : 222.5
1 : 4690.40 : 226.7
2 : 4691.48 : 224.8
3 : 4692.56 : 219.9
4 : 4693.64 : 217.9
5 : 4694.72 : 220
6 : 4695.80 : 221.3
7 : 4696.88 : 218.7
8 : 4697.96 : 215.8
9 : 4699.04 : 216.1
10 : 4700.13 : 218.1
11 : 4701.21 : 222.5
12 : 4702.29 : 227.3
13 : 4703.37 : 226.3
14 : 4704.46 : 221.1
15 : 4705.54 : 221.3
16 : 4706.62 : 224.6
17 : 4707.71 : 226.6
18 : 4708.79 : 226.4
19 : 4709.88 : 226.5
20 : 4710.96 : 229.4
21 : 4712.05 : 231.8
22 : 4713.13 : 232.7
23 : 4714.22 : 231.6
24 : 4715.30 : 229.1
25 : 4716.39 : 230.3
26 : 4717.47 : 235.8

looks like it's 5.10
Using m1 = 215.8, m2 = 221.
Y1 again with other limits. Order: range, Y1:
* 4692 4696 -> 1.94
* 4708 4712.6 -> 2.18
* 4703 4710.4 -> 3.31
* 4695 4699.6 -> 2.20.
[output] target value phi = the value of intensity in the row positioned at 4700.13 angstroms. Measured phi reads 218.1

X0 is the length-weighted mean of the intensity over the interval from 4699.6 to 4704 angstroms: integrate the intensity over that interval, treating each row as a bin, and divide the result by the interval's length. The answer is 224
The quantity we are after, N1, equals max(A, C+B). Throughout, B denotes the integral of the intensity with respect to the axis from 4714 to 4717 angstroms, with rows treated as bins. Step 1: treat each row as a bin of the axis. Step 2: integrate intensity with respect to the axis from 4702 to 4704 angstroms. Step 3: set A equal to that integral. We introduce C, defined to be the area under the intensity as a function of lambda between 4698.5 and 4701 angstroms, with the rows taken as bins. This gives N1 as 1236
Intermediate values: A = 452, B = 693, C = 544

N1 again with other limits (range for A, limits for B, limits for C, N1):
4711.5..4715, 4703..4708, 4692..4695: 1776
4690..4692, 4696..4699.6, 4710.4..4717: 2307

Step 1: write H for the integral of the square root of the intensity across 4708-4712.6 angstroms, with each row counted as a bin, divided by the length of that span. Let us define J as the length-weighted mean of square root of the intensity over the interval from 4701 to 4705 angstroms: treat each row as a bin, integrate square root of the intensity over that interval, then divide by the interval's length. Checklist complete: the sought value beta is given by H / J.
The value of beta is 1.01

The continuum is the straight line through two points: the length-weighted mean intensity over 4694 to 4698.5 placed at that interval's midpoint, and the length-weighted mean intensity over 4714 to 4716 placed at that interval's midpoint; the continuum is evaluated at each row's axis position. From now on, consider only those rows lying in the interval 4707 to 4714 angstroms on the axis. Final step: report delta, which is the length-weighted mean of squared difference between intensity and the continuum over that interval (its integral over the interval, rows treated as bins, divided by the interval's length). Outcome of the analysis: 4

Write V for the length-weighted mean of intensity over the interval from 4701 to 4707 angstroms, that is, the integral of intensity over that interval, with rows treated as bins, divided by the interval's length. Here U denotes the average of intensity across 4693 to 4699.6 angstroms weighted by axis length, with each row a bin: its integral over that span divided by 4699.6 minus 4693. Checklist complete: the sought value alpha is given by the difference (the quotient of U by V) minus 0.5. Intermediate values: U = 218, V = 224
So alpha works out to 0.474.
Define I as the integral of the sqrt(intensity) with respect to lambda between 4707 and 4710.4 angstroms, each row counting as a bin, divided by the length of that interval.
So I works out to 15.0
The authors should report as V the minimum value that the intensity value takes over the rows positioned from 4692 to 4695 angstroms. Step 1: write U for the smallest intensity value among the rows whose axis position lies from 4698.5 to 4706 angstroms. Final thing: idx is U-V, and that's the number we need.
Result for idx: -2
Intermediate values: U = 216.1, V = 217.9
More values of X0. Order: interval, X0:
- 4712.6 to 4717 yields 231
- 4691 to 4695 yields 221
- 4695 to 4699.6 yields 218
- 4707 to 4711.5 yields 227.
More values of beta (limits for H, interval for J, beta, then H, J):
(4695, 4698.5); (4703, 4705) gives 0.99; 14.8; 14.9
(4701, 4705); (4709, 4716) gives 0.99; 15.0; 15.2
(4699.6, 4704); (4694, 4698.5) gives 1.01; 15.0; 14.8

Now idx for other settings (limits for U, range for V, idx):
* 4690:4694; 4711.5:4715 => -14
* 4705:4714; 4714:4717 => -8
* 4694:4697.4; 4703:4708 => -2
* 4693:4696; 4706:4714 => -7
